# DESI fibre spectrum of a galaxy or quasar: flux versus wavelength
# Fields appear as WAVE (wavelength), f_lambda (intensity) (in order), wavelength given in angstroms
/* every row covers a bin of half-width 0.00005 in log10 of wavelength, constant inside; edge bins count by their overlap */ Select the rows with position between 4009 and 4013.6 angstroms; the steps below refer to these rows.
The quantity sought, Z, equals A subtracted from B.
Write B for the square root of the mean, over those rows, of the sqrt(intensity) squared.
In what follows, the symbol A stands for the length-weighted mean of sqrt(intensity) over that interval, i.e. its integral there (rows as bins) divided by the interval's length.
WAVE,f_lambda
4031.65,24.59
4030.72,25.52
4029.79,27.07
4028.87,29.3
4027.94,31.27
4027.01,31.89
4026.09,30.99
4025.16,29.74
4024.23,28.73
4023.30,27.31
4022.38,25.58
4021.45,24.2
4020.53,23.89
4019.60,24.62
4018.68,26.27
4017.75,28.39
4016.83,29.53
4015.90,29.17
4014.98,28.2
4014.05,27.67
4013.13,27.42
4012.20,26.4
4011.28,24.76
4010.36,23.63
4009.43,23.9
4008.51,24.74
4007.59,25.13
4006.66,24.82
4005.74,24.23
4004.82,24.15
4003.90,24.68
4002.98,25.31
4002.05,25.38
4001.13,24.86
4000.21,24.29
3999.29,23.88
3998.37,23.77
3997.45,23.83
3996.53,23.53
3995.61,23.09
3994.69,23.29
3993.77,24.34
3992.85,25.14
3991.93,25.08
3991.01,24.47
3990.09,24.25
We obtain 0.002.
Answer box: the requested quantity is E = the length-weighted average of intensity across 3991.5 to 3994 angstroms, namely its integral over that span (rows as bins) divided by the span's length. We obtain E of 24.9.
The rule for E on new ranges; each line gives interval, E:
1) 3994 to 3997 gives 23.4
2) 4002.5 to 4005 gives 24.7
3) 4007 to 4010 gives 24.5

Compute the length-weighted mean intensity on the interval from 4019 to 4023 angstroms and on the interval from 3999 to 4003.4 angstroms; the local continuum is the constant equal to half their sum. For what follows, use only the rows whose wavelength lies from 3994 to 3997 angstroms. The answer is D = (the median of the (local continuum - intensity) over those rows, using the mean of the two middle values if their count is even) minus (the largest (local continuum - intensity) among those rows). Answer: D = -0.2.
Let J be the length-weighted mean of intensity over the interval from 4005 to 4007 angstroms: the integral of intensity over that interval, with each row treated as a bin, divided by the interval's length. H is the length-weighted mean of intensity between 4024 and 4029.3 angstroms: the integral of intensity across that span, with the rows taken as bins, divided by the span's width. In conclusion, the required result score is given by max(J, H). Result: 30.4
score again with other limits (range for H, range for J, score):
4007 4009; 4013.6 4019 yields 28.2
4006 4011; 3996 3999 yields 24.4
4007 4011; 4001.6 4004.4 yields 25.1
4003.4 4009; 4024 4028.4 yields 30.6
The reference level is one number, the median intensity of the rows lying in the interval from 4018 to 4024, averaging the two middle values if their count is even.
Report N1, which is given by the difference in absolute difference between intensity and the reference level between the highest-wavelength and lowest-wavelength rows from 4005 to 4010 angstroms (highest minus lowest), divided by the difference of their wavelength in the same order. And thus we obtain 0.09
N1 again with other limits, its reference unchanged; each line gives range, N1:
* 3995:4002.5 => -0.27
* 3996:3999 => -0.13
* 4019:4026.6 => 0.83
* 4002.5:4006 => 0.24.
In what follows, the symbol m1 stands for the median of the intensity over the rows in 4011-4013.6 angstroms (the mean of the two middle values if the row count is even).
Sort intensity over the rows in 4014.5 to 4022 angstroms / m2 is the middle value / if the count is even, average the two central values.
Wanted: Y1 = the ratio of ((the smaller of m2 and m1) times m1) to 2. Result 348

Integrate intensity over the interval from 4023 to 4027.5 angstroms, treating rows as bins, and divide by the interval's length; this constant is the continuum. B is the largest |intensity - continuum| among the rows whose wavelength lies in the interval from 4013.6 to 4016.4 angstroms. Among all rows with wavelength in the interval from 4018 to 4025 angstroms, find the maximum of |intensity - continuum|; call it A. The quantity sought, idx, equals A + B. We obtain 8.0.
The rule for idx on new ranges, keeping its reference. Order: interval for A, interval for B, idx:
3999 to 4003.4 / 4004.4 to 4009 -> 11.6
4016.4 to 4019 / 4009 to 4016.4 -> 9.7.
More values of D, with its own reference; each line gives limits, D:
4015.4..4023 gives -2.0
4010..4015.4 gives -3.3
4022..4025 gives -1.7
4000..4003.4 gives -0.8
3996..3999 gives -0.2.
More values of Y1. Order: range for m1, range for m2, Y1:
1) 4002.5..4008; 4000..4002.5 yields 306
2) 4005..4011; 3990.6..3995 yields 300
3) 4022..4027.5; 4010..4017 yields 403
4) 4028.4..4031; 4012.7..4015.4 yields 366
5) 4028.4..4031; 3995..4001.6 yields 323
